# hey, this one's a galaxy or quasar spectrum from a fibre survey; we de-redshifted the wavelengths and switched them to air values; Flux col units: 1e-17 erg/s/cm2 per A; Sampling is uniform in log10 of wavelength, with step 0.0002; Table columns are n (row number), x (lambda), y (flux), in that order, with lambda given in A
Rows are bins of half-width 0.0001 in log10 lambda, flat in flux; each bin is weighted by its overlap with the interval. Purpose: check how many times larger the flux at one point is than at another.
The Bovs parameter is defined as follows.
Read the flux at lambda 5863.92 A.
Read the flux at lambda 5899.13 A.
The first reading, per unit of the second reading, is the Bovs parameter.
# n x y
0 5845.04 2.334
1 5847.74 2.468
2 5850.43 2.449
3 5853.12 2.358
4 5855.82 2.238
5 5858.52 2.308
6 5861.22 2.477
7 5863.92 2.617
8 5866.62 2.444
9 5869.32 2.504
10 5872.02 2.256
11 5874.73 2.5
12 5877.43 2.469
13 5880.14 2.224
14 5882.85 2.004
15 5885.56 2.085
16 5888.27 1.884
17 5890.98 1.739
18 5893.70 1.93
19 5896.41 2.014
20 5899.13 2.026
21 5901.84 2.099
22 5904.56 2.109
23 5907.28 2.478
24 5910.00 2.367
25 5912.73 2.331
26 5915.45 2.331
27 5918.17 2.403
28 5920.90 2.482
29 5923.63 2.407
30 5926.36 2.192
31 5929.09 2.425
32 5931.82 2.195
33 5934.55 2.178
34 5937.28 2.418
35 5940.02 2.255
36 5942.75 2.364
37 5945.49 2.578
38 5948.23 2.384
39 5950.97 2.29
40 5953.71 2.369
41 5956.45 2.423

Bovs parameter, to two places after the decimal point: 1.29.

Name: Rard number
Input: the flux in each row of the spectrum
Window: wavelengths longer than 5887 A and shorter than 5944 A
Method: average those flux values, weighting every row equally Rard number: 2.22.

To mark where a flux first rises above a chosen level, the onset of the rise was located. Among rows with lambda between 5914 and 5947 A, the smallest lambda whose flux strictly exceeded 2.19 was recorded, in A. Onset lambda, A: 5915.45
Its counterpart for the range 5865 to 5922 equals 5866.62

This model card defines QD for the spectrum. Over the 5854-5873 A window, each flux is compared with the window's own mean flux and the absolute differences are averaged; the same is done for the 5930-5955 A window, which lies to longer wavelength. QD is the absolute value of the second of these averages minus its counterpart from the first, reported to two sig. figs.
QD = 0.024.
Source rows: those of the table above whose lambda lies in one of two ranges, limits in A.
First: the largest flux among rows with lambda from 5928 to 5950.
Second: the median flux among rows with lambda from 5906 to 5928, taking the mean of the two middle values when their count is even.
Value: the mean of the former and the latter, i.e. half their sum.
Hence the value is 2.48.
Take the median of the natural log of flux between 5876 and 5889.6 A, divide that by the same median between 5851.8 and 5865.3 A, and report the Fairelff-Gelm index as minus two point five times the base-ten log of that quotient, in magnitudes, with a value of 0.2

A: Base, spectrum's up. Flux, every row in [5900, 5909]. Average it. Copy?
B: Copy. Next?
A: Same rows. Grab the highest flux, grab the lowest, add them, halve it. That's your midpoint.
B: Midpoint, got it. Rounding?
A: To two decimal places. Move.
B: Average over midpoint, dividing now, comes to 0.97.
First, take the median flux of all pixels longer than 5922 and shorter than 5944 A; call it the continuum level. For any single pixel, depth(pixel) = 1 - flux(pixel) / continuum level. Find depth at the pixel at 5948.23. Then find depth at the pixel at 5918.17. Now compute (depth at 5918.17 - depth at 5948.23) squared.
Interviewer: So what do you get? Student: 0.000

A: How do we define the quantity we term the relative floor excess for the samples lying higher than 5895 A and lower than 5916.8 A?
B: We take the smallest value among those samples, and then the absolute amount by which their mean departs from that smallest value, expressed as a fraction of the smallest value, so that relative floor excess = 0.102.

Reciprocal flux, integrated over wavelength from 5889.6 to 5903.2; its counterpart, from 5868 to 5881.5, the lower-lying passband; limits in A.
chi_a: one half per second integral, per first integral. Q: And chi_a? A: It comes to 0.0127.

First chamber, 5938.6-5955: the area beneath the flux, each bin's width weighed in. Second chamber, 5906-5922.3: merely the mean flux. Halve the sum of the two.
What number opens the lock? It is 20.7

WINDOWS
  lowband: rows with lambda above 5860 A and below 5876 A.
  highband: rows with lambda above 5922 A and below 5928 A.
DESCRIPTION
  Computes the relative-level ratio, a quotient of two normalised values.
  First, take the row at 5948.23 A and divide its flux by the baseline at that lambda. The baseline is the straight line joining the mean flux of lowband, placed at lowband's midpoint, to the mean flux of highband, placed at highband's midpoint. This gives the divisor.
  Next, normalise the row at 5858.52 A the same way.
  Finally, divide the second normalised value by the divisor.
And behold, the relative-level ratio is 0.87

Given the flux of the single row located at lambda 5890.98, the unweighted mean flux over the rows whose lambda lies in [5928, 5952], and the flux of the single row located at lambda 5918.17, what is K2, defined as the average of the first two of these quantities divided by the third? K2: 0.85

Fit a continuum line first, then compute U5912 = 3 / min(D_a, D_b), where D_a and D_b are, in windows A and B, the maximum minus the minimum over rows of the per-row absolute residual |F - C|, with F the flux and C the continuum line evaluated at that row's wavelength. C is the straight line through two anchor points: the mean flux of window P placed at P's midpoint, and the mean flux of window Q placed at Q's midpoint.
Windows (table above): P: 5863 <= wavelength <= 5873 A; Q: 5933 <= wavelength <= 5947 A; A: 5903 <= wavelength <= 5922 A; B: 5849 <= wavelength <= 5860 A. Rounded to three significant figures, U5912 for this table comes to 14.7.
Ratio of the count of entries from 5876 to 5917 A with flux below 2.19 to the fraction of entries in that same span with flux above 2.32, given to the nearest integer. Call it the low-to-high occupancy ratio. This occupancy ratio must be 27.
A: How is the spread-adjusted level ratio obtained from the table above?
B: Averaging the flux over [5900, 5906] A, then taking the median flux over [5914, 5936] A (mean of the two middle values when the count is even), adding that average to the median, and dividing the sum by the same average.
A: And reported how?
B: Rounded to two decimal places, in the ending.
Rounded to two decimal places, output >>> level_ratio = 2.12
